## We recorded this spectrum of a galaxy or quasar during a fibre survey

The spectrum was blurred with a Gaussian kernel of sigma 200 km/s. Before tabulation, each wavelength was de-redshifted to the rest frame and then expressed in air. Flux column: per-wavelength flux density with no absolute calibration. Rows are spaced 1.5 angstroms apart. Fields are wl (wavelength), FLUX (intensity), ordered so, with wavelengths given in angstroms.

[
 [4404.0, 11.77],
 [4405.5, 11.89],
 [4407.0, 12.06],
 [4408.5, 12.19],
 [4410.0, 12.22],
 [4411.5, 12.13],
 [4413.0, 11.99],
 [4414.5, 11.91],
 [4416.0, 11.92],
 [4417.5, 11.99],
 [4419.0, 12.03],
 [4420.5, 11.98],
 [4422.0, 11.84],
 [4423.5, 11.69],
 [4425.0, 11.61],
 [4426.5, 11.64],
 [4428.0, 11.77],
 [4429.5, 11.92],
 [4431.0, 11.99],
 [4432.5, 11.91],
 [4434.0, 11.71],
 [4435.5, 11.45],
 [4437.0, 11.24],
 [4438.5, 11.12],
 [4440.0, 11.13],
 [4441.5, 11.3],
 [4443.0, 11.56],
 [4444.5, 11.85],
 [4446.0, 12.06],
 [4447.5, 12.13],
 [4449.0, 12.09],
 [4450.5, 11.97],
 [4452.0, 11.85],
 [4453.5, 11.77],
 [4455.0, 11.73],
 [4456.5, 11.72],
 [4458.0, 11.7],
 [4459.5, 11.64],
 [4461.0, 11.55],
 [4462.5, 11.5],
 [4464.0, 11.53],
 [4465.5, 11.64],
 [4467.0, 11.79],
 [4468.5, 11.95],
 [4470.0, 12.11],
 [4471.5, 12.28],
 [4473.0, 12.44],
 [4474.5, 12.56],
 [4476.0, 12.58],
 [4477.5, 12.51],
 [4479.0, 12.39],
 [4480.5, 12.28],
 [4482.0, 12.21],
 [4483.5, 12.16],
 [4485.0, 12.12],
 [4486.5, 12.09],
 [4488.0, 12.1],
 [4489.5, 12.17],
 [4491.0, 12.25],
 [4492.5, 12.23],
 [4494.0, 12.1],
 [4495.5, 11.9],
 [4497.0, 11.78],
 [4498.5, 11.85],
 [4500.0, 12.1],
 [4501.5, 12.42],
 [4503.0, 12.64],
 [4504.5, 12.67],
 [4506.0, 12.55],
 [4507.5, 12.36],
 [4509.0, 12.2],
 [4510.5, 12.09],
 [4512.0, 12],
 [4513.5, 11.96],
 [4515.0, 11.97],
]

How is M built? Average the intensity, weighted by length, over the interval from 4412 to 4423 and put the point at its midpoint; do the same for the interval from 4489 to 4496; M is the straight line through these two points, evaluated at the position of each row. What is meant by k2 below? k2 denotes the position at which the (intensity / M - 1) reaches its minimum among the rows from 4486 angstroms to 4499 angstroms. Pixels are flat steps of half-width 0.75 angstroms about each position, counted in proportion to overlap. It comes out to 4497.0 angstroms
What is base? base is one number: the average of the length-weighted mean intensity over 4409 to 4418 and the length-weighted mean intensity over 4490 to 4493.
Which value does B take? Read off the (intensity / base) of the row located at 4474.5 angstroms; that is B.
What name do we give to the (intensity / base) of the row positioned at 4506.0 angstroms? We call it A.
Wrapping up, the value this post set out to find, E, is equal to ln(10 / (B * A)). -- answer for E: 2.23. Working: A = 1.03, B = 1.04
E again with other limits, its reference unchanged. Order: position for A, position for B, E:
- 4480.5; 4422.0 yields 2.32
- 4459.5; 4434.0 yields 2.38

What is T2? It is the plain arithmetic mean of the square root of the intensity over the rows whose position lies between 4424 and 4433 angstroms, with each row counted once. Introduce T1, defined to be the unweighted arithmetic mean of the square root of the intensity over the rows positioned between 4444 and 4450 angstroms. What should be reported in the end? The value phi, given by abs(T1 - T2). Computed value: 0.033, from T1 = 3.47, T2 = 3.44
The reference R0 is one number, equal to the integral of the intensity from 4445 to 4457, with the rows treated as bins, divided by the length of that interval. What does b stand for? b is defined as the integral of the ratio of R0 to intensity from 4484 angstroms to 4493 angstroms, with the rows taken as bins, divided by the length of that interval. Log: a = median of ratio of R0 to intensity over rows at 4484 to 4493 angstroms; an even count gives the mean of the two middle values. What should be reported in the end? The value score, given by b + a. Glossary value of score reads 1.96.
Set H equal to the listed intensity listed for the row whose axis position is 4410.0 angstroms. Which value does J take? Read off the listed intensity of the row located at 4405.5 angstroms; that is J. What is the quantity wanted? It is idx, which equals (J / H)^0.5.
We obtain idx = 0.99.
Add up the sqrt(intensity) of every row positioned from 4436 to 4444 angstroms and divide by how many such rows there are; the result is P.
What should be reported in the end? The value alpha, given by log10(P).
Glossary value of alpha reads 0.526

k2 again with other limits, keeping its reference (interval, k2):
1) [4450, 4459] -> 4458.0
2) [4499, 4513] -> 4512.0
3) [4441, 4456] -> 4441.5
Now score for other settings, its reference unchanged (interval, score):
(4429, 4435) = 2.00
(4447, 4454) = 1.99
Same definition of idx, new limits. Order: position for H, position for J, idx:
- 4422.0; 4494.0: 1.01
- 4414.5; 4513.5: 1.00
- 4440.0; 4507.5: 1.05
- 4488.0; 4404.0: 0.99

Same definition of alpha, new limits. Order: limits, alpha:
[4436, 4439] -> 0.524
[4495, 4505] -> 0.543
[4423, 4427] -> 0.533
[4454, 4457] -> 0.535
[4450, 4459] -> 0.536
